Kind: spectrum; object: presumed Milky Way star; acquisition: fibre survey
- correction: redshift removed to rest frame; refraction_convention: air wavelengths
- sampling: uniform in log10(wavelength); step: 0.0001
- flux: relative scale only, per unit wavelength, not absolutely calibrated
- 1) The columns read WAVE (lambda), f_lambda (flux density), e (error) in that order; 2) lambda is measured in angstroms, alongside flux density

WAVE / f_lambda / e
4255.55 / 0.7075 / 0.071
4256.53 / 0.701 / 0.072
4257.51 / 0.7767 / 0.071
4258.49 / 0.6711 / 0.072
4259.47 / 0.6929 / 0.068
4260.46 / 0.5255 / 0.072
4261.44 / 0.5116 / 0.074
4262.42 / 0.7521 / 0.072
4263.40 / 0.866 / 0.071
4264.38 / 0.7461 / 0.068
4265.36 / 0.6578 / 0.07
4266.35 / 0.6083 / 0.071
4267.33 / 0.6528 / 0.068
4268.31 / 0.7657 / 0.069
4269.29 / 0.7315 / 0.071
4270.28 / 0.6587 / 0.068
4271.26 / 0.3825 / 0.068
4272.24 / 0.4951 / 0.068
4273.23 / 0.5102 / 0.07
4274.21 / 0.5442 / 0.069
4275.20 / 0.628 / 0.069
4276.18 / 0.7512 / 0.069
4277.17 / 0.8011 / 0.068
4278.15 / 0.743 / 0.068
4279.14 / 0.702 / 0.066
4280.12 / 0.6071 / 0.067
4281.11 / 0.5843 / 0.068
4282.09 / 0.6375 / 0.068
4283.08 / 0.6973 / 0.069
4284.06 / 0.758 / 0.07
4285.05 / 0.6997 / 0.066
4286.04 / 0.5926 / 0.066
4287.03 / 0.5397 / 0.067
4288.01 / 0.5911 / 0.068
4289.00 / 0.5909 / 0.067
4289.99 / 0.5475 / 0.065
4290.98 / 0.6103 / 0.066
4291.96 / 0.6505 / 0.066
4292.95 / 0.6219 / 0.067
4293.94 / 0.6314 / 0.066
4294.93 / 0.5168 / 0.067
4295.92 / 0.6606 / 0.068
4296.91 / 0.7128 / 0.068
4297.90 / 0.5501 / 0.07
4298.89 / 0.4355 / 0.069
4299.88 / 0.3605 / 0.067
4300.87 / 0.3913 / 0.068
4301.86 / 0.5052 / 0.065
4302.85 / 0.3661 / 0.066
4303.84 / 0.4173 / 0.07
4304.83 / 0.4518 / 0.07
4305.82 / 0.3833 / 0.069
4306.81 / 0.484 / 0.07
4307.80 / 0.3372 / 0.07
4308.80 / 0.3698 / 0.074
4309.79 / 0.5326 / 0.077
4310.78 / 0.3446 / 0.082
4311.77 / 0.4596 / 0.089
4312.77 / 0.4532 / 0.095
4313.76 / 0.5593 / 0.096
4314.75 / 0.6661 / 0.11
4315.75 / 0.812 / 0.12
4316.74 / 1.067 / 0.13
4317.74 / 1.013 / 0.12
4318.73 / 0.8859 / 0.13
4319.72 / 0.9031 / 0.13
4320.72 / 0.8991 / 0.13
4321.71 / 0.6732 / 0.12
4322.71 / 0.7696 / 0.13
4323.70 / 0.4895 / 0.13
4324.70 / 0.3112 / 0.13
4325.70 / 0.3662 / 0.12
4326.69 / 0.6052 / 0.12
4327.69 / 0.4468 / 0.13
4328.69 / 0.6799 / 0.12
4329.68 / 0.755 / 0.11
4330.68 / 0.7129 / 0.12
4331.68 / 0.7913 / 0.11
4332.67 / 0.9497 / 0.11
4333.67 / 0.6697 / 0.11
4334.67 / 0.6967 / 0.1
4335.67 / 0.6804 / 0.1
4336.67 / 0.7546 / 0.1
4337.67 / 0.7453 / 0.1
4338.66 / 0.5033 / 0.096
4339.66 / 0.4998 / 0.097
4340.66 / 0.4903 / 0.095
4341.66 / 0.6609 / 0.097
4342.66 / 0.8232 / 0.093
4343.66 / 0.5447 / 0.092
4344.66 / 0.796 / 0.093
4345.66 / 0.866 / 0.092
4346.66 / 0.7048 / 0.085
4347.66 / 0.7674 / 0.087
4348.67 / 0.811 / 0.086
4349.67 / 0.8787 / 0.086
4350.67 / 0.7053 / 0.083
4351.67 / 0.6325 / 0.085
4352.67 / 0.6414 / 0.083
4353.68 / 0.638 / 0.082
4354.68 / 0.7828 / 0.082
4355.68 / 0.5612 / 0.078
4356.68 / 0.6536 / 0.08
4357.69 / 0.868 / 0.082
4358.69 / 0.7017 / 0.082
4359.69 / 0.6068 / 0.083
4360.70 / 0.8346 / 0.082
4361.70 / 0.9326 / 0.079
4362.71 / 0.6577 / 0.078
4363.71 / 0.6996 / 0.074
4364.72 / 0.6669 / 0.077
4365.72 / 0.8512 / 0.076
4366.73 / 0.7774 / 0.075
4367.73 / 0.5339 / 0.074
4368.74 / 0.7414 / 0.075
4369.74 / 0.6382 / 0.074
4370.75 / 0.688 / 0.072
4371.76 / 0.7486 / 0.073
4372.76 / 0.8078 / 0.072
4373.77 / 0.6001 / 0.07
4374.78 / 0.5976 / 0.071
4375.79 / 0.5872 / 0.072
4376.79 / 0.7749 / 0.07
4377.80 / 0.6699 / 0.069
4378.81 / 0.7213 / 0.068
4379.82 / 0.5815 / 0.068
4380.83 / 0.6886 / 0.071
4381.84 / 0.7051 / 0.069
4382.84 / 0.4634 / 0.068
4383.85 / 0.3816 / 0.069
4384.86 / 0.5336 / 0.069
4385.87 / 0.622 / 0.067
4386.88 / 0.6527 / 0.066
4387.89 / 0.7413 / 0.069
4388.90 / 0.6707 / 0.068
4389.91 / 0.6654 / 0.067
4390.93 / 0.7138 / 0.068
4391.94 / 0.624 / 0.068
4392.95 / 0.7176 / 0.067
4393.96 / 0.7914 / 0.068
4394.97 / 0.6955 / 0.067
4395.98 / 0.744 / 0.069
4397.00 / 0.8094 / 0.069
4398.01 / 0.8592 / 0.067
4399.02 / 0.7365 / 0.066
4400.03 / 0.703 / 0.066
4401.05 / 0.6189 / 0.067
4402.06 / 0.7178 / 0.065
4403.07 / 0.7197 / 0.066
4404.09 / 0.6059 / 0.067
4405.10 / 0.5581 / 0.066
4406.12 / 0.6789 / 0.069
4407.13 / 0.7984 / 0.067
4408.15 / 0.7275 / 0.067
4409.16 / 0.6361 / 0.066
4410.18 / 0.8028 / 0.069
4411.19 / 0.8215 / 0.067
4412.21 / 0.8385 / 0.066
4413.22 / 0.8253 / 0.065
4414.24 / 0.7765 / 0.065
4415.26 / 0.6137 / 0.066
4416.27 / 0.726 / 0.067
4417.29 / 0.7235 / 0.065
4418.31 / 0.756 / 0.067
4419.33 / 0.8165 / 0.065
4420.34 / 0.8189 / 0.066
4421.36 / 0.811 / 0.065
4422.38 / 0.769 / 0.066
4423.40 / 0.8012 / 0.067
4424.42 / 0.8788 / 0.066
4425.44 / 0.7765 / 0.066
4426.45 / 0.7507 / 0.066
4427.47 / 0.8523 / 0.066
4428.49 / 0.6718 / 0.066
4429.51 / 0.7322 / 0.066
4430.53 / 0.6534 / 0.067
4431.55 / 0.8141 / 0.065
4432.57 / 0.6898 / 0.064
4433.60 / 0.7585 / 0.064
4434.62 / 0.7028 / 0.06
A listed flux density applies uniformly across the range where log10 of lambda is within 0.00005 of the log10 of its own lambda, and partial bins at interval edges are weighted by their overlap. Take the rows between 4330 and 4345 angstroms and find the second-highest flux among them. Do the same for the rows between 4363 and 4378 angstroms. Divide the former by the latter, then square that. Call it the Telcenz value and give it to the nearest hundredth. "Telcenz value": 1.04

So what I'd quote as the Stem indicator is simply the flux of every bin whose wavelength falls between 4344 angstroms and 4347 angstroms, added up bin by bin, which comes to 2.4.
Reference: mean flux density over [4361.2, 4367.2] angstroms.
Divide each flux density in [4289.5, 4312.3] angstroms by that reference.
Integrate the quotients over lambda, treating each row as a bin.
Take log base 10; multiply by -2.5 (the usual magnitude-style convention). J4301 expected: -2.92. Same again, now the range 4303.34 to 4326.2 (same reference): -3.12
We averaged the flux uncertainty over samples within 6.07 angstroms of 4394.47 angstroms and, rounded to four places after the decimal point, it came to 0.0675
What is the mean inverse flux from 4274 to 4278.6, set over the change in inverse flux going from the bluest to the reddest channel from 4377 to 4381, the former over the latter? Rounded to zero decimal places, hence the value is -36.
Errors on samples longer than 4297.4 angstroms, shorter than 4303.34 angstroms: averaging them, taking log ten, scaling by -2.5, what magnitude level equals 2.93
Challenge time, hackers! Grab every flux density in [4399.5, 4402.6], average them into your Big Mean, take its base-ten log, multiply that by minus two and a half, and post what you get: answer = 0.42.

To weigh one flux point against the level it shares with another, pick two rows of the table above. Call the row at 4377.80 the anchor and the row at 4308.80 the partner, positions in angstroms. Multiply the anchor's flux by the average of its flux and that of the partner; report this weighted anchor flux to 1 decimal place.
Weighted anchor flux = 0.3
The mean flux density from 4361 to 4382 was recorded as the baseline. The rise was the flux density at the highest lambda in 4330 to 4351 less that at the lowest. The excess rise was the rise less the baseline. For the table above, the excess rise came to -0.71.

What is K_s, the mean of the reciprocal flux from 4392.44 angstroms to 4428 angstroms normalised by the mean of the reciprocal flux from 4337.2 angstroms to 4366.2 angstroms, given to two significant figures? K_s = 0.92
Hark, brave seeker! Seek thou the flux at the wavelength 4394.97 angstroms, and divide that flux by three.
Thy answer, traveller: 0.232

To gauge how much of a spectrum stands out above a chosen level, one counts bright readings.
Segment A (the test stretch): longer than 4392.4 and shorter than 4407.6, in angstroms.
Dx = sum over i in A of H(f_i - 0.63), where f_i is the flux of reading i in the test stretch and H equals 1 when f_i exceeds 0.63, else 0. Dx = 12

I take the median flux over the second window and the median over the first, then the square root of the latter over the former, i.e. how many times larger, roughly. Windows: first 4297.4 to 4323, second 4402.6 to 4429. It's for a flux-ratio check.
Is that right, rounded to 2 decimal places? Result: 0.80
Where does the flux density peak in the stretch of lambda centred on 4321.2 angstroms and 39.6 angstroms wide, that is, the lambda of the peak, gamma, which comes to 4316.74 angstroms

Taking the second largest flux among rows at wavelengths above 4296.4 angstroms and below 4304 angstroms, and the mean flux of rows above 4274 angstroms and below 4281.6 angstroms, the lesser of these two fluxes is 0.55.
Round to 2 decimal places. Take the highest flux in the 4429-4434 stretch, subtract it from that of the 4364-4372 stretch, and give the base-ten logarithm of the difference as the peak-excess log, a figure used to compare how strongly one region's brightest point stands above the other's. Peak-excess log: -1.43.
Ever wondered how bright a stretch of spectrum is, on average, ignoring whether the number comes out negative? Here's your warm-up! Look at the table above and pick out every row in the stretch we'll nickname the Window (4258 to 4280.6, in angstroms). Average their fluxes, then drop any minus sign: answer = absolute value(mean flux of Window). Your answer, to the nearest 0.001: 0.652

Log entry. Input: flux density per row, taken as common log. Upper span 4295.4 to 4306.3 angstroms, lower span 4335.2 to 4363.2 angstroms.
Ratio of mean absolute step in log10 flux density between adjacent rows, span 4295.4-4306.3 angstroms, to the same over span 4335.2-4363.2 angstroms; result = 1.00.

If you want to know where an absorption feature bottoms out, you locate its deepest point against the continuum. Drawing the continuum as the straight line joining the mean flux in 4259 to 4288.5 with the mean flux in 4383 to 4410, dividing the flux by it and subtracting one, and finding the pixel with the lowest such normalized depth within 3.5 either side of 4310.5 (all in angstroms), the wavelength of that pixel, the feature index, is 4307.80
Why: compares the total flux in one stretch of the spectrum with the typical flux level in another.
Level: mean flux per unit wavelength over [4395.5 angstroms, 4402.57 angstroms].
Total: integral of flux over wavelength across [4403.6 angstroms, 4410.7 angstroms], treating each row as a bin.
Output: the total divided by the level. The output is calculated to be 6.6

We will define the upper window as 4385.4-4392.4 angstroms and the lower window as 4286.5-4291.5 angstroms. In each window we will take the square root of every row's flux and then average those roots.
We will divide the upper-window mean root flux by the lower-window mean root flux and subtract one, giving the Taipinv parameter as 0.08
